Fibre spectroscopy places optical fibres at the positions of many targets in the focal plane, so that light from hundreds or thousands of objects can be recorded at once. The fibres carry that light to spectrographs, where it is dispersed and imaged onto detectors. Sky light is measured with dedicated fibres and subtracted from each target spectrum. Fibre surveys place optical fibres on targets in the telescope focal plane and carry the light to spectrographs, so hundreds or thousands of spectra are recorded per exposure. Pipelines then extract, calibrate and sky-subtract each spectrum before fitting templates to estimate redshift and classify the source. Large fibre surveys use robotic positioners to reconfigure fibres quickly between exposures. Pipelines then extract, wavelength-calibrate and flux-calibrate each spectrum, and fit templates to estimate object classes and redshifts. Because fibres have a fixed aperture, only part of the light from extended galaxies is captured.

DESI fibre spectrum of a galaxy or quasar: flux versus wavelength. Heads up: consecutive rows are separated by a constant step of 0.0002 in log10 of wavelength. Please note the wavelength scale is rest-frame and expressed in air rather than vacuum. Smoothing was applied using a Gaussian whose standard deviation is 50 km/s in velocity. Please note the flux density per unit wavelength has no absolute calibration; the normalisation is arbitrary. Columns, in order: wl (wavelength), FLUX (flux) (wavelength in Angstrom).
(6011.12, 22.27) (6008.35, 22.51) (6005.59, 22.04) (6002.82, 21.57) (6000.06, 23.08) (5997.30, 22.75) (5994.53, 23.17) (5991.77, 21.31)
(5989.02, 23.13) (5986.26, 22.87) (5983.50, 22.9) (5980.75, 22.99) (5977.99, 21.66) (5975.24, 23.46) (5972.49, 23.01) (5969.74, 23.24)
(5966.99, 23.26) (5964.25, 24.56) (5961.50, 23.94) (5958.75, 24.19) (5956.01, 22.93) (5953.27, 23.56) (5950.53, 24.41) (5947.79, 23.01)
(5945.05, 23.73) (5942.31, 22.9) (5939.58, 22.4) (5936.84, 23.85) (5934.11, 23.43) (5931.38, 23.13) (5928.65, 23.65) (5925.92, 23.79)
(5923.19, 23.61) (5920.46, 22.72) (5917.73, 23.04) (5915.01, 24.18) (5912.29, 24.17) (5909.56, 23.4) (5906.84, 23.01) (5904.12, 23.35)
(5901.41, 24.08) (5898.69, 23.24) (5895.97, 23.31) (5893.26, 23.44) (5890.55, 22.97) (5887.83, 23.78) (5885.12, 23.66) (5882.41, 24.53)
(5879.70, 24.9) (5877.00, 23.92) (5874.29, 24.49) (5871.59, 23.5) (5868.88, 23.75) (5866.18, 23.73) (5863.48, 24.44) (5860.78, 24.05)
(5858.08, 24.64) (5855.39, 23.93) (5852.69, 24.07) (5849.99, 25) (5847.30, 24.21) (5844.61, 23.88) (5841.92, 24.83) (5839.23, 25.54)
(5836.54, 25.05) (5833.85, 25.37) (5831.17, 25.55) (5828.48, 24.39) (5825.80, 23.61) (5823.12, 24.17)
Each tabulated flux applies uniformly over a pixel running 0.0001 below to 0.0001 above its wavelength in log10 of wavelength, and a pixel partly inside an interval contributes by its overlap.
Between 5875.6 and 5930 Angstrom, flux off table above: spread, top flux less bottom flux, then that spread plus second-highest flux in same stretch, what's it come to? 26.7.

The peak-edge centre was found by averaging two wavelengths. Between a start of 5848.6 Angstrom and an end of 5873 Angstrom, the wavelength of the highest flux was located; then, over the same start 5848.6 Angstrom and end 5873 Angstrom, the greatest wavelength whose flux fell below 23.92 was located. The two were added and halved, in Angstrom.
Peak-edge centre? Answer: 5860.8 Angstrom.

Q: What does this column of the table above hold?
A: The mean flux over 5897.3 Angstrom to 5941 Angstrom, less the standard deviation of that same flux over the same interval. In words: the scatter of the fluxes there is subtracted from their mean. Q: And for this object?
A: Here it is 22.9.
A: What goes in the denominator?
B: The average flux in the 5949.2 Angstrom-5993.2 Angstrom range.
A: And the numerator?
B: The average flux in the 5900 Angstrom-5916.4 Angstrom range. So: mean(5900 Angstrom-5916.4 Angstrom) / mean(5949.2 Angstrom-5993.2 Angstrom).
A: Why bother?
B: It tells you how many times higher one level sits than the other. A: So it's 1.021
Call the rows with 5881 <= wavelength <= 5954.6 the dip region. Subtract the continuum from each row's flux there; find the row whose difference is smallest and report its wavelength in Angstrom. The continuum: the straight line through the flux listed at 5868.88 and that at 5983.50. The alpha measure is 5939.58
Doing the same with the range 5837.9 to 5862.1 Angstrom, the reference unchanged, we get 5844.61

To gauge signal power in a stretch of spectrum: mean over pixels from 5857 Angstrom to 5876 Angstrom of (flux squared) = 580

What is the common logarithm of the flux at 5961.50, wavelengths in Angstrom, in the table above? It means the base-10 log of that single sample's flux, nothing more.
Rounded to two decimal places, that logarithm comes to 1.38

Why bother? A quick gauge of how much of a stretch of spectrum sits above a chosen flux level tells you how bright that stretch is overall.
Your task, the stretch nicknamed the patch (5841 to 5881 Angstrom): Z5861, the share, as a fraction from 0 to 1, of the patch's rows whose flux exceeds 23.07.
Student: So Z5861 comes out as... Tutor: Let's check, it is 1.00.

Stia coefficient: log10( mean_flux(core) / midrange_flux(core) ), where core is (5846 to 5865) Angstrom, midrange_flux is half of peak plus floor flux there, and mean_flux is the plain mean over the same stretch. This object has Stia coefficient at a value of -0.002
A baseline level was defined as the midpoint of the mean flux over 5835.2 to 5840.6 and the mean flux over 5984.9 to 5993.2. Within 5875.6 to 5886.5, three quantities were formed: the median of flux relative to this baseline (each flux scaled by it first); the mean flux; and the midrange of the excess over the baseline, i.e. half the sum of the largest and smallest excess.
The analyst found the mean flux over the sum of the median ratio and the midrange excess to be 17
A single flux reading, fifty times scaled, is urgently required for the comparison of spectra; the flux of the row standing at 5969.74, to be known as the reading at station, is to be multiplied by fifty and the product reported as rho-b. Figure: 1162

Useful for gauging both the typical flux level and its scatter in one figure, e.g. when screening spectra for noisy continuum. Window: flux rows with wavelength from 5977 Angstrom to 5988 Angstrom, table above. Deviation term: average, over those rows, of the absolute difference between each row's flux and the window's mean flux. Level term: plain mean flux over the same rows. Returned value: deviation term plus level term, 23.1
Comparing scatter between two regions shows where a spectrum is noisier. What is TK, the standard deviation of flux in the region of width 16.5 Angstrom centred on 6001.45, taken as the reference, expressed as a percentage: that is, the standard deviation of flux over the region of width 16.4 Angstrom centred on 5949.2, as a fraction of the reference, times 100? 96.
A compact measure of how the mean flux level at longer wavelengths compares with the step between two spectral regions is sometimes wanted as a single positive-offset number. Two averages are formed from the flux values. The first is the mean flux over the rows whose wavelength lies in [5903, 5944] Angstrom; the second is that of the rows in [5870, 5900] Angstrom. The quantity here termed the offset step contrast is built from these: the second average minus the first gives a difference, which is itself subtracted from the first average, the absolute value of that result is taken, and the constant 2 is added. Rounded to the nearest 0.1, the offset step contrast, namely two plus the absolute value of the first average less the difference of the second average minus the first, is 25.0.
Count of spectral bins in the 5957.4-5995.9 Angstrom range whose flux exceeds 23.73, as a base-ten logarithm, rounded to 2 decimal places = 0.48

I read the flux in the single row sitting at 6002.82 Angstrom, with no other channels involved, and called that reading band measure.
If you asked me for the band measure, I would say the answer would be 21.57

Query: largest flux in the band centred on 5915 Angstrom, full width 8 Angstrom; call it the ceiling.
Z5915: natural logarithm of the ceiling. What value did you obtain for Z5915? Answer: 3.19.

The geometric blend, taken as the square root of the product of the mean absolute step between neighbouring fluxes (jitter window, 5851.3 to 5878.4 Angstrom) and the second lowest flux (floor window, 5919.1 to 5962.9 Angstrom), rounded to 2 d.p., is 3.32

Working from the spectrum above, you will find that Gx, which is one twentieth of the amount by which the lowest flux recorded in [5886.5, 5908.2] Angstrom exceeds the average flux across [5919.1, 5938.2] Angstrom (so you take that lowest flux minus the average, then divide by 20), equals -0.024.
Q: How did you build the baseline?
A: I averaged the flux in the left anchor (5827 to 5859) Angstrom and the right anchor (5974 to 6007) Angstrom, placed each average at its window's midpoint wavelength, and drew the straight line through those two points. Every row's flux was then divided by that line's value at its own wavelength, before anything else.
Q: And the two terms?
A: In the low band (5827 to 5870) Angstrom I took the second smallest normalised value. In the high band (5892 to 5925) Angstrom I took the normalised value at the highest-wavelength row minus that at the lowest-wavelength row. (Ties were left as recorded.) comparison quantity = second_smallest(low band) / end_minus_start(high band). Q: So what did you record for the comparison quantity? 39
